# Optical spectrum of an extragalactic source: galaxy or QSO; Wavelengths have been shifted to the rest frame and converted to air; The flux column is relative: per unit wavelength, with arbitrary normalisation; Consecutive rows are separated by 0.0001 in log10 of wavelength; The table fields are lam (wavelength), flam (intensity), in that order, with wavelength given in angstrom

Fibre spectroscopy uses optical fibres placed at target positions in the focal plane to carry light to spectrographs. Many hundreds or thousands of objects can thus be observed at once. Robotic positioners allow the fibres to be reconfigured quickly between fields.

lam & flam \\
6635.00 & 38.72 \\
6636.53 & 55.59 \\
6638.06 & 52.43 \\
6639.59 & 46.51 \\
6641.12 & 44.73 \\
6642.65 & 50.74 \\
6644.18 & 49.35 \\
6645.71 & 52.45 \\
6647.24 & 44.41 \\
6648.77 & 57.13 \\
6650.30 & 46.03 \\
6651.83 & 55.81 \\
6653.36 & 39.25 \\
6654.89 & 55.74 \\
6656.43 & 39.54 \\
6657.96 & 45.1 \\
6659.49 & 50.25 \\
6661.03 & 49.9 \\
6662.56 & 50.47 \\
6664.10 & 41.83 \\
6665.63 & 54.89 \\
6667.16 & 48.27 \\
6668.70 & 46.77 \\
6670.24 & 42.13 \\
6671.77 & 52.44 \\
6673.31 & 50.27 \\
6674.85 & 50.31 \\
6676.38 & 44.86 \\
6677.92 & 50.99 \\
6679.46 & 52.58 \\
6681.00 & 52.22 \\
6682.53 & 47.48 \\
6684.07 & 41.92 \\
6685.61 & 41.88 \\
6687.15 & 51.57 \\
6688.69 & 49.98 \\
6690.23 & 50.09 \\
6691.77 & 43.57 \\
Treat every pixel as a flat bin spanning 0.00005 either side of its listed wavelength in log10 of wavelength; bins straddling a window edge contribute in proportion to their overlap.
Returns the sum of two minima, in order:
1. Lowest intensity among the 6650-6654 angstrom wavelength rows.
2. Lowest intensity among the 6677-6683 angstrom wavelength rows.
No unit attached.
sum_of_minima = 86.7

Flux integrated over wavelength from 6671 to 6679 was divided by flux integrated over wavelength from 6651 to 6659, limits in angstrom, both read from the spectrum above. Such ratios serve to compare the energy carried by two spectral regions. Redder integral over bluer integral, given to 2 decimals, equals 1.06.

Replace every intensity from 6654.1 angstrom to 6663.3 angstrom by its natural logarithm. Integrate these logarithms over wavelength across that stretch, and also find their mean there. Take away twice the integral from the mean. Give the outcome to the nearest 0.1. -67.4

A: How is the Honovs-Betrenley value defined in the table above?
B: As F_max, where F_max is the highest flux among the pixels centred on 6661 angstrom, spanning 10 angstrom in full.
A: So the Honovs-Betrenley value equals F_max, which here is 54.89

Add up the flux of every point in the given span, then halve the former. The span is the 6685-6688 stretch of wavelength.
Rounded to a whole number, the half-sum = 47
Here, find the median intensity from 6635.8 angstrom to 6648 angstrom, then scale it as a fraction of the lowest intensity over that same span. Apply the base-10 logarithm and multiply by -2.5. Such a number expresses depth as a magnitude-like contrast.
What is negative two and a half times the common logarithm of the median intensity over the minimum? -0.13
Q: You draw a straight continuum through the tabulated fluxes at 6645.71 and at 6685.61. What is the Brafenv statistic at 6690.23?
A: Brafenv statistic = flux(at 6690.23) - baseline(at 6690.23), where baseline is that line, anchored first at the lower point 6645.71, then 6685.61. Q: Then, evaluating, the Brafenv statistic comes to 9.4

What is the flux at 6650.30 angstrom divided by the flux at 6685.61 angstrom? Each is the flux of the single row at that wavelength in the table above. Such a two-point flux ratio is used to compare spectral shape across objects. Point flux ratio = 1.10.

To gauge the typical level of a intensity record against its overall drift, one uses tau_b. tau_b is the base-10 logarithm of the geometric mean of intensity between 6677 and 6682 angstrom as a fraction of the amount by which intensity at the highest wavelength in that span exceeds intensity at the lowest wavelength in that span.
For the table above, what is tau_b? 1.6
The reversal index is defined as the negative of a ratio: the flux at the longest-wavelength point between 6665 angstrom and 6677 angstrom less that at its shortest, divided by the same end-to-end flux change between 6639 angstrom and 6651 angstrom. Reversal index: -21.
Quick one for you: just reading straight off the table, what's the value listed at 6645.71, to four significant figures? 52.45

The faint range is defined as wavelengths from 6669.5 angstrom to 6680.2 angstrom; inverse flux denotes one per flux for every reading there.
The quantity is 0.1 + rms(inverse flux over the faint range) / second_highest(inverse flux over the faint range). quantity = 1.02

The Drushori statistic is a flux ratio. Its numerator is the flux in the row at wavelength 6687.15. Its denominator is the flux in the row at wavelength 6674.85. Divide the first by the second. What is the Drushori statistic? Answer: 1.03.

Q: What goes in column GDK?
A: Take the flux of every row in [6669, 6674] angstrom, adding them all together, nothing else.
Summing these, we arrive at 145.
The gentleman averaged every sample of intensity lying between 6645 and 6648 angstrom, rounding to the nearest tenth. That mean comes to 48.4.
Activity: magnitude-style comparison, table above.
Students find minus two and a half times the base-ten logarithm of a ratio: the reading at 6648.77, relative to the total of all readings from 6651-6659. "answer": 1.54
